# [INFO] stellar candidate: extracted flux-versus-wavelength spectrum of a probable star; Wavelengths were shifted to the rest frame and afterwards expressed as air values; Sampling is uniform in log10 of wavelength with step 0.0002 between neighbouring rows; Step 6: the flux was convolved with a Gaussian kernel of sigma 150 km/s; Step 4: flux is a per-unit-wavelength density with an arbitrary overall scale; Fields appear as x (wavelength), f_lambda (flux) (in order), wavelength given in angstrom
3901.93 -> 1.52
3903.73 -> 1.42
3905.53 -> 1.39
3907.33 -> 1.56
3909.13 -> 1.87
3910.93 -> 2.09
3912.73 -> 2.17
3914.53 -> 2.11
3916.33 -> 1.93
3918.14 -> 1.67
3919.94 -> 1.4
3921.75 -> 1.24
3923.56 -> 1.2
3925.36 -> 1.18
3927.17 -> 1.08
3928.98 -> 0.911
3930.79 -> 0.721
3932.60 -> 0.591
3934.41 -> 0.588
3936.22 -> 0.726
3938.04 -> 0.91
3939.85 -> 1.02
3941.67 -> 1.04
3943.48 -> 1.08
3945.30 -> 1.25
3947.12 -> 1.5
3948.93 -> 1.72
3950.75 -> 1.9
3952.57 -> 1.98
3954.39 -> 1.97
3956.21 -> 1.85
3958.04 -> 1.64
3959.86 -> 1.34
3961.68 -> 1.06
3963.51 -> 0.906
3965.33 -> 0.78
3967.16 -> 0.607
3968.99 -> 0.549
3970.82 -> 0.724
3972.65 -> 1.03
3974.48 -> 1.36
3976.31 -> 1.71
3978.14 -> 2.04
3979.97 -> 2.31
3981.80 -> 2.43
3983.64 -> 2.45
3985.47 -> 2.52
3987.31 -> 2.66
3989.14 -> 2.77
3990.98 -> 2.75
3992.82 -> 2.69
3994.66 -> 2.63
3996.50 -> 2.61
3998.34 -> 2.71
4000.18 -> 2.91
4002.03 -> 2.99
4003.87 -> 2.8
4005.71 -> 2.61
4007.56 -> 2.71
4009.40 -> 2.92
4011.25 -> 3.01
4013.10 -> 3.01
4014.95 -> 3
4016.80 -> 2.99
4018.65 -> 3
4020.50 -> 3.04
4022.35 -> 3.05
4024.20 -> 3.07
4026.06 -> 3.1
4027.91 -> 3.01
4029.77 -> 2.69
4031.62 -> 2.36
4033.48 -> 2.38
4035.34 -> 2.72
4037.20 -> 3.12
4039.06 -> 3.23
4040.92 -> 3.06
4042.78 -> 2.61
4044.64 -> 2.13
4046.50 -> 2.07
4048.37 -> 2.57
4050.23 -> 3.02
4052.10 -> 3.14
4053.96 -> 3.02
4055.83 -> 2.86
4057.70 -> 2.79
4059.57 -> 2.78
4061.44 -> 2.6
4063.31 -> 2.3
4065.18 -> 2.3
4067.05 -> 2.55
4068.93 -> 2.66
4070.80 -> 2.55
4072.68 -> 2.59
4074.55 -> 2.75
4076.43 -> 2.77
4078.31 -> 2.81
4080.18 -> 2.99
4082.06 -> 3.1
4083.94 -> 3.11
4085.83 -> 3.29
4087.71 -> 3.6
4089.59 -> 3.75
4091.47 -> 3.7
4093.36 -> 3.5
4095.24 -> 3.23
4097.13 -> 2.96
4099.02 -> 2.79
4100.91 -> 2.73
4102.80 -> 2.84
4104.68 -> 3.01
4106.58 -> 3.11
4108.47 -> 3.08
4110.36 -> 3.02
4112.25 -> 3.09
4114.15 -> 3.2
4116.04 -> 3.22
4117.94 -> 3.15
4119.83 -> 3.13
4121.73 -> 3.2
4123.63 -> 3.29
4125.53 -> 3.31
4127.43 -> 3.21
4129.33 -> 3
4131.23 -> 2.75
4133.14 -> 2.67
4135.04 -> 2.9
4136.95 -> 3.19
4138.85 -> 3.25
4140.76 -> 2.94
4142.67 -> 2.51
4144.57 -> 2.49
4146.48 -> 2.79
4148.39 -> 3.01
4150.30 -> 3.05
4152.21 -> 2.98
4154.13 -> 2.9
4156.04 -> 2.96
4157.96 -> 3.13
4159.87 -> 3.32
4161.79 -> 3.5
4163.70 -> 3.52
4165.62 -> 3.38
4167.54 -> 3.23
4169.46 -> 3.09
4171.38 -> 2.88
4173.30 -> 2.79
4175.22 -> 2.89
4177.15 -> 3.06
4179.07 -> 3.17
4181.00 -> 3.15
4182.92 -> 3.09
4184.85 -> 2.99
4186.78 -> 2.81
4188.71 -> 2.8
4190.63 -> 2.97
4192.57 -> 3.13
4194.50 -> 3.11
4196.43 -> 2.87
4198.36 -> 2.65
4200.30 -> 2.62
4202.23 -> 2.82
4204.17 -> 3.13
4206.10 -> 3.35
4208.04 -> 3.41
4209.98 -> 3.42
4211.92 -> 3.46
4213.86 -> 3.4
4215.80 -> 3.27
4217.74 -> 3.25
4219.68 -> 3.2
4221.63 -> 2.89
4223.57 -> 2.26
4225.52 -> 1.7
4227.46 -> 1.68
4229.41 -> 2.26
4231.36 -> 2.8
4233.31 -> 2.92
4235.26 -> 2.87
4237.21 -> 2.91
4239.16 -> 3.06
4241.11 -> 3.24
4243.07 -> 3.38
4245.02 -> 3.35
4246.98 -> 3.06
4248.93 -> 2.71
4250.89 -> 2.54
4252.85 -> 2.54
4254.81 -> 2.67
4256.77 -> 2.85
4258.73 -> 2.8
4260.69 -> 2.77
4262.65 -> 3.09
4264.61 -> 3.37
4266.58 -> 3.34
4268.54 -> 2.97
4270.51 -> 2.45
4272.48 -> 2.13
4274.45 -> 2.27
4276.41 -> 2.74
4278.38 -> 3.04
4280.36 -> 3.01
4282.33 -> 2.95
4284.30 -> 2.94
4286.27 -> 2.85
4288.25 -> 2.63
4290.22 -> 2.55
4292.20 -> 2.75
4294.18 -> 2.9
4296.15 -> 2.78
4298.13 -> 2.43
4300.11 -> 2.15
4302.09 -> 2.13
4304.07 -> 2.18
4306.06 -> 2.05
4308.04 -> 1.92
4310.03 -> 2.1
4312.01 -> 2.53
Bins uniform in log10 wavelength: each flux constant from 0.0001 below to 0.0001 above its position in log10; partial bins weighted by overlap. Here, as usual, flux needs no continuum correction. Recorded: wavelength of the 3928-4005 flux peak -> 4002.03 angstrom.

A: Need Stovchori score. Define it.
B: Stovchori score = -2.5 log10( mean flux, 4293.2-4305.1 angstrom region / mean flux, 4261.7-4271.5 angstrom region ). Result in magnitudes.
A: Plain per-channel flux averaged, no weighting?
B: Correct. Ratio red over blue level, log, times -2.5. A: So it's 0.25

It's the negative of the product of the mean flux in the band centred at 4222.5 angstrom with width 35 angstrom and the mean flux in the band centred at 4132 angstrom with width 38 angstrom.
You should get -8.72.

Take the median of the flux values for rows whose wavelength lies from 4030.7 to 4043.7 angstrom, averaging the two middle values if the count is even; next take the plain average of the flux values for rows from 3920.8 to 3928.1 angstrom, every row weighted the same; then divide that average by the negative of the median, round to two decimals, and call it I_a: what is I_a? -0.43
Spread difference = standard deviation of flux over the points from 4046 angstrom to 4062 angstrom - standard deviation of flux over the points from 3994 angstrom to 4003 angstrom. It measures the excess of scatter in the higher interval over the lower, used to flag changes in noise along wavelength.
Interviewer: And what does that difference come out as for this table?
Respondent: 0.15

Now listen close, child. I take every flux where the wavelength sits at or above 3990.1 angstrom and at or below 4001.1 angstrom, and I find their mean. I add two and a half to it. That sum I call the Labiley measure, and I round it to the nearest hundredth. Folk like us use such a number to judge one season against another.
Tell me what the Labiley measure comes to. 5.22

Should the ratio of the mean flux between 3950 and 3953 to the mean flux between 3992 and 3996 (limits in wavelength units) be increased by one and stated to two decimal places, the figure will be 1.73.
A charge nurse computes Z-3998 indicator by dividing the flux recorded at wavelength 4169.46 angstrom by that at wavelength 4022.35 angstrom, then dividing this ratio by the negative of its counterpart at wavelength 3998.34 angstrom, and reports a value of -0.37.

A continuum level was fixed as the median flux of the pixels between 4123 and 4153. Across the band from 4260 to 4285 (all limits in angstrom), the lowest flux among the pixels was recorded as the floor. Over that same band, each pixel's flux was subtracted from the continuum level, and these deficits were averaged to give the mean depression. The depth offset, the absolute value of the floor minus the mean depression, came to 1.99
